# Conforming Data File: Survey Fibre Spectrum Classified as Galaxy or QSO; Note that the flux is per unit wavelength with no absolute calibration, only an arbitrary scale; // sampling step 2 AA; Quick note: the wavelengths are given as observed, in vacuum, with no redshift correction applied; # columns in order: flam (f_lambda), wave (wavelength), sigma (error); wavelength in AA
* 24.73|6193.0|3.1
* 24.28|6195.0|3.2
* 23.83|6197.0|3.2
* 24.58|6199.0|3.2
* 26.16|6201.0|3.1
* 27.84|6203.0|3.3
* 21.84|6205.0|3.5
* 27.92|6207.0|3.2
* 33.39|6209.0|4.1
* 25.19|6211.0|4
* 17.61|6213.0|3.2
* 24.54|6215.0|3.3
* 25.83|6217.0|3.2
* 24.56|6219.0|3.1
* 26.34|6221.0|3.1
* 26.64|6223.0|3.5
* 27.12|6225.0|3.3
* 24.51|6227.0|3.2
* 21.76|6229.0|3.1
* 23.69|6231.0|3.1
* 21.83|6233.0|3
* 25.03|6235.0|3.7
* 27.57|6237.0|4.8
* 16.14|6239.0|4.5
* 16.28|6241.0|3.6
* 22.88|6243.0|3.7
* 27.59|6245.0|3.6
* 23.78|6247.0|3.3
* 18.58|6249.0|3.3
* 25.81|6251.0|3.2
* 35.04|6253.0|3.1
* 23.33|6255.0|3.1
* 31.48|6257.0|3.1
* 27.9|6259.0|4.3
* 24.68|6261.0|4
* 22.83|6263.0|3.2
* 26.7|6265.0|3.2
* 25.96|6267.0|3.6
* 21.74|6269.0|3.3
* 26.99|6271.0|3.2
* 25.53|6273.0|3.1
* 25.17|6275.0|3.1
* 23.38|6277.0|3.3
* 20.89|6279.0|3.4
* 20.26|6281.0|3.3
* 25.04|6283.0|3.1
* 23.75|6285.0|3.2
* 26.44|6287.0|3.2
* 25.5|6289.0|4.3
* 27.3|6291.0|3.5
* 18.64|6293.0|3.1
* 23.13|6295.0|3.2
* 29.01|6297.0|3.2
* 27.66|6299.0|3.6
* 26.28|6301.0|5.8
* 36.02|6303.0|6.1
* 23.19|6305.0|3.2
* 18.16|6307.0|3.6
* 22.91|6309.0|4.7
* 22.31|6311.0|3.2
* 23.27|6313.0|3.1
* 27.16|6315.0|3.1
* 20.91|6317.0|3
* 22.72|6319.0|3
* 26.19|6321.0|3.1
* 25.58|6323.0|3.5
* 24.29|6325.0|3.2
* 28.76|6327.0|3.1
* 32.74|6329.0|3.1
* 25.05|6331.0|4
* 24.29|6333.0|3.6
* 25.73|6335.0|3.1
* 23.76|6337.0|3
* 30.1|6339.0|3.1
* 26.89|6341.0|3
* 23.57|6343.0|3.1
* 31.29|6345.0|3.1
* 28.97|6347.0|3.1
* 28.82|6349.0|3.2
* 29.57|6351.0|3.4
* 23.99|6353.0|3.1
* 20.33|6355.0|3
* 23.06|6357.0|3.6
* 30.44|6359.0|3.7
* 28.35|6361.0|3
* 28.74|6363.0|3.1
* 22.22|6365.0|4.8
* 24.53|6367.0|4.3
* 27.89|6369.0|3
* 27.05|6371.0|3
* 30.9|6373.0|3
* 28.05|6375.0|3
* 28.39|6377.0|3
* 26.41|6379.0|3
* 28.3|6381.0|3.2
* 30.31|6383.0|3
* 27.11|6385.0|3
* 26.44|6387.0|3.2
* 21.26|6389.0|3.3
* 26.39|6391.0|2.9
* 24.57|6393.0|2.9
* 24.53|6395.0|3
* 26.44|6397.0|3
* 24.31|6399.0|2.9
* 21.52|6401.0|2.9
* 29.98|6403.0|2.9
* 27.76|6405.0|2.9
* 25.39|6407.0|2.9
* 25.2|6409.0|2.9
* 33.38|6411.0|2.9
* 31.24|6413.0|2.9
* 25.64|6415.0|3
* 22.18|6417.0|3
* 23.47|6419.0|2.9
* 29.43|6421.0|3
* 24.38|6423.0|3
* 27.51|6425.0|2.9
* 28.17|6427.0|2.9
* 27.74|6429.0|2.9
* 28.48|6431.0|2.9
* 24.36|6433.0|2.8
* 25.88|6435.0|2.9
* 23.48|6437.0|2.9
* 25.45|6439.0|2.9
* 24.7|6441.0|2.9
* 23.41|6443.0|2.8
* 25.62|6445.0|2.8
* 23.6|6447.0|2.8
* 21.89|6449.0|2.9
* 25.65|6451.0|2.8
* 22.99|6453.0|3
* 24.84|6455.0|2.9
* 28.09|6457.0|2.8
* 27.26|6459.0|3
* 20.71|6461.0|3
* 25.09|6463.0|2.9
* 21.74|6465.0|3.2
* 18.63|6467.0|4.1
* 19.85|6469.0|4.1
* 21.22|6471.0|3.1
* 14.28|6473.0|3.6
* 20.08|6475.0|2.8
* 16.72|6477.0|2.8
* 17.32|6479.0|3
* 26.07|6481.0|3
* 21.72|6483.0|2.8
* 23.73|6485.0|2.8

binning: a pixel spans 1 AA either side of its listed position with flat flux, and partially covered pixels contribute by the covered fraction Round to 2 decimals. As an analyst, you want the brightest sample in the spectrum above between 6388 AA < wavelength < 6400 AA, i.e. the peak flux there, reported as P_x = 26.44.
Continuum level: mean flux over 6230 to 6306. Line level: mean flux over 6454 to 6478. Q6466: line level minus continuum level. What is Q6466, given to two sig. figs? -3.3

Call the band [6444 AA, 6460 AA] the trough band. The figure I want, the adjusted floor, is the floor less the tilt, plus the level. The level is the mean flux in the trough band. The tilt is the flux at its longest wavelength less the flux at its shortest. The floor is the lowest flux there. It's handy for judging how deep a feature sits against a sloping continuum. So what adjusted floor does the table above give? 45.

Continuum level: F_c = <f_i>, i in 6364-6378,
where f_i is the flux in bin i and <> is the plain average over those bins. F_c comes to 27.0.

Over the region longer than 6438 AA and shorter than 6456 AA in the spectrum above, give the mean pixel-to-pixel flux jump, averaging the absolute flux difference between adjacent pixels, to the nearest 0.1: 2.0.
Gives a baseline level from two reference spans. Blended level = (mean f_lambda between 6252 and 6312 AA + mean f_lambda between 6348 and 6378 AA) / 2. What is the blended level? 26.0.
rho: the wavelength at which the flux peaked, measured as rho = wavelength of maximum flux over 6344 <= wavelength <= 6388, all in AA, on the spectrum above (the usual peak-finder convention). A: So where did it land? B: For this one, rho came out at 6345.0 AA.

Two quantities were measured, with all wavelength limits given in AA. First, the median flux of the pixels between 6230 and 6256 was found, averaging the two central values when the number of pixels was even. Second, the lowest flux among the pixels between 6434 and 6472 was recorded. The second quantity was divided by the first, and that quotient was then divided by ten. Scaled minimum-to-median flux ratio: 0.079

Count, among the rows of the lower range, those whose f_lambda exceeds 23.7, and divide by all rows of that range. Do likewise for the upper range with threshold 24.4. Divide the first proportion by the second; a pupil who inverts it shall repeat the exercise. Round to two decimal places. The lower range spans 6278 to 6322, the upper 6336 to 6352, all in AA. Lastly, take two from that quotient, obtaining -1.33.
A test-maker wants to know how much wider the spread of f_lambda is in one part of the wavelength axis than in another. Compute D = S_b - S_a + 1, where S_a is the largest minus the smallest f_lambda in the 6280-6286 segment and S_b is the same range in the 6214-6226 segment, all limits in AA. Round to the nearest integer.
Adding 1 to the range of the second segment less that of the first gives -1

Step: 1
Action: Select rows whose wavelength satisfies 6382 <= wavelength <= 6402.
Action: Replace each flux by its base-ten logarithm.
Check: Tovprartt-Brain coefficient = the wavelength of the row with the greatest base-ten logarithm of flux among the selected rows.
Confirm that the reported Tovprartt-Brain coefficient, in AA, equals 6383.0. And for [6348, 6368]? 6359.0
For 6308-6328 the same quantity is 6327.0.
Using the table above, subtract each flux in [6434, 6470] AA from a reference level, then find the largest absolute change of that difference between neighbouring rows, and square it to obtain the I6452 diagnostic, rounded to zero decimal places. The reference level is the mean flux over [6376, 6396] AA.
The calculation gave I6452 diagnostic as 43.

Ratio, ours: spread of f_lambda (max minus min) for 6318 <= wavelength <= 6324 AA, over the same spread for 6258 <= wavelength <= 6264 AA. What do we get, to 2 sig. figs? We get 0.68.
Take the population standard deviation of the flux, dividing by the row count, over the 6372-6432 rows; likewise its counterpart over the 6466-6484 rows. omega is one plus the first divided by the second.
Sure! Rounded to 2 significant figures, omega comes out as 1.9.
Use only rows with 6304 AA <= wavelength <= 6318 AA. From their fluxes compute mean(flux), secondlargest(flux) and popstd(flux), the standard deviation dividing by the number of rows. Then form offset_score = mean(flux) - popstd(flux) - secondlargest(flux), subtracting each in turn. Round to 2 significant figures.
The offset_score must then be -3.2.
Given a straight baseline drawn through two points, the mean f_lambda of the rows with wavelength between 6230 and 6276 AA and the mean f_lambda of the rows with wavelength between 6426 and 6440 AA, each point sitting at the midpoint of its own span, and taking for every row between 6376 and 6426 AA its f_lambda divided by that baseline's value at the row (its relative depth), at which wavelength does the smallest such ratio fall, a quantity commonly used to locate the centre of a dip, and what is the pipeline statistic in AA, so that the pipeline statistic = 6389.0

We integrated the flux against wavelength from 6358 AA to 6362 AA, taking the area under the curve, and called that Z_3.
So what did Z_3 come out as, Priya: 118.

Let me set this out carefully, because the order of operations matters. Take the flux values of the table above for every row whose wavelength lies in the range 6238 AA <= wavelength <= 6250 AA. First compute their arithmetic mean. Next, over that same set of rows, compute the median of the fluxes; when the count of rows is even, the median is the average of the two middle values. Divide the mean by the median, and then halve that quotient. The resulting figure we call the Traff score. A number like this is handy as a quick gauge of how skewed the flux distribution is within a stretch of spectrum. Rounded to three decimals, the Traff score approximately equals 0.503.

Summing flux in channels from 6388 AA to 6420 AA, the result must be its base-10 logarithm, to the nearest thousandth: 2.616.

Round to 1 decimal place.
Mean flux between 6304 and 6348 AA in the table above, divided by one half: 50.7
